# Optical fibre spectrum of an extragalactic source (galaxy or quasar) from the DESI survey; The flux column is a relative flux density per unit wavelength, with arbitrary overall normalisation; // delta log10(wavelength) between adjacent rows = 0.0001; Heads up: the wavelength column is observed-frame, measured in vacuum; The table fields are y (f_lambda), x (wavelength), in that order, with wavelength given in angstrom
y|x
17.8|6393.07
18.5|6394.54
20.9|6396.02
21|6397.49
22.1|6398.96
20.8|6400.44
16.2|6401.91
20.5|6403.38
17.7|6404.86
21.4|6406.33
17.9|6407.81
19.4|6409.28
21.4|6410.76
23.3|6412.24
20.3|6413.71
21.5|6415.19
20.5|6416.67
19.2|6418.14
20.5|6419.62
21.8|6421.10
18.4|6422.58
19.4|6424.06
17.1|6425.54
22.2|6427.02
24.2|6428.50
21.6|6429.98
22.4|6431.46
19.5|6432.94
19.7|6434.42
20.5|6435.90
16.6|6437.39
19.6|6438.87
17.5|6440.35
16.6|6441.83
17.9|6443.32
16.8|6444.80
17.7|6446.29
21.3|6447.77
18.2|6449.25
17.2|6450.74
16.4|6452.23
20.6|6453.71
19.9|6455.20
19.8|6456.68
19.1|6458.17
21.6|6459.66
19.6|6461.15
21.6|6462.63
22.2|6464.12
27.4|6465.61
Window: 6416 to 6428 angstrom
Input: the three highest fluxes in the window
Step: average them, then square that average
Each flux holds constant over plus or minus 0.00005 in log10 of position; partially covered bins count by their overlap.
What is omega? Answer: 462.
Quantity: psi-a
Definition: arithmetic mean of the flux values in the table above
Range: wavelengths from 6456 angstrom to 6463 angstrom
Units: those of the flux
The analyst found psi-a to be 20.3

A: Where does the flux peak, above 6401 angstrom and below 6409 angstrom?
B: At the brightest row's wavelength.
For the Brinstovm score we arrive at 6406.33 angstrom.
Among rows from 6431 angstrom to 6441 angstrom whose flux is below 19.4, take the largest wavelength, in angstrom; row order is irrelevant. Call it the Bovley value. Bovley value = 6440.35 angstrom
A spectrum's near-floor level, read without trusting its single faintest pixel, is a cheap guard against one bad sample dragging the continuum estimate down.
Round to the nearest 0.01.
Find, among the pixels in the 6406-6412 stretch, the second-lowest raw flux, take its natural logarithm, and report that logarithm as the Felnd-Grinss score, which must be 2.97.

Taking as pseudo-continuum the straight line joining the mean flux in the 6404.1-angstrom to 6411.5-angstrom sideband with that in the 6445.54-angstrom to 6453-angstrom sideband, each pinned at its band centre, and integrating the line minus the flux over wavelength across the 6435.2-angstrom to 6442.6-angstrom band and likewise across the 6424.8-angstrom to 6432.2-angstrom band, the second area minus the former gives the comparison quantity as -22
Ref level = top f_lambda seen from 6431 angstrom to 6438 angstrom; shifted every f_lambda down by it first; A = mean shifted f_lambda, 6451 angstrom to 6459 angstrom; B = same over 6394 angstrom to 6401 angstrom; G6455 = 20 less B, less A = 25.0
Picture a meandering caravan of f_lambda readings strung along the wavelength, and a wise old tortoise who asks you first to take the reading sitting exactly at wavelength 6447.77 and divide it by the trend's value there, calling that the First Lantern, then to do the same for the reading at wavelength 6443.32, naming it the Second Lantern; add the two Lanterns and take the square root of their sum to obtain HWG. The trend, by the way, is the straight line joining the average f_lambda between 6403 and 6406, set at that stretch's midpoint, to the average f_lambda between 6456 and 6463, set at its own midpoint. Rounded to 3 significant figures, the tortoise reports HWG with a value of 1.40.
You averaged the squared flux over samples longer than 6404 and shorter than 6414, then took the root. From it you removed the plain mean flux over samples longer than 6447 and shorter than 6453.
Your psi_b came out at 2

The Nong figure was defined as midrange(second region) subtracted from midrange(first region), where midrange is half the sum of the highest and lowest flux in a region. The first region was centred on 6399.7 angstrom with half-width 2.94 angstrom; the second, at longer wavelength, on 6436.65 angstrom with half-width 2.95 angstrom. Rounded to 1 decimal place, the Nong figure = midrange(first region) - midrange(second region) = 0.6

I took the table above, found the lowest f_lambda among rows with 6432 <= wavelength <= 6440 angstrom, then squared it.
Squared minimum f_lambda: 276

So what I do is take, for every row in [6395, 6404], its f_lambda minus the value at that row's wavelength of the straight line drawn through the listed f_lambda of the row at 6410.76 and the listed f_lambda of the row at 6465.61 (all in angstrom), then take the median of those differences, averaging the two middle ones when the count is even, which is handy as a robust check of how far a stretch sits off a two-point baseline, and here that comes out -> 0.8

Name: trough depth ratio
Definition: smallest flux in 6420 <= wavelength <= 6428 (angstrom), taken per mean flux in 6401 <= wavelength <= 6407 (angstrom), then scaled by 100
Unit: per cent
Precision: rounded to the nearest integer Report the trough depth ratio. 90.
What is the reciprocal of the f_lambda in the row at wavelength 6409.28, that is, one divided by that 0.052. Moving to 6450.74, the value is 0.058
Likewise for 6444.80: 0.060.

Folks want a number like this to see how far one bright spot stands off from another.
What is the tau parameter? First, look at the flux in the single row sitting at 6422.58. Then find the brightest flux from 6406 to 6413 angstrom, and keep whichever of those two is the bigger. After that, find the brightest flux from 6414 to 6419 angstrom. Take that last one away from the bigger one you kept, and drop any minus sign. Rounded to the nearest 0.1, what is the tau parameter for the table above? 1.8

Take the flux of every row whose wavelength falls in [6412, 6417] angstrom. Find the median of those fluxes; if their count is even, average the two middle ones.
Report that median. 21.0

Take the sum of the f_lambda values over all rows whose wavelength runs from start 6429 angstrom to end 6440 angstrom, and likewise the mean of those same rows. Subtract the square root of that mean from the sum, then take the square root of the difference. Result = 11.6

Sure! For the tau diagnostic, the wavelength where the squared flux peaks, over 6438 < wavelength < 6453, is 6447.77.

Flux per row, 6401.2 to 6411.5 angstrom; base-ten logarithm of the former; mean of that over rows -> 1.28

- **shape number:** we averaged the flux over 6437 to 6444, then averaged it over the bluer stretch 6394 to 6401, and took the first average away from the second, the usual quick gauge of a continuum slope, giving 3.0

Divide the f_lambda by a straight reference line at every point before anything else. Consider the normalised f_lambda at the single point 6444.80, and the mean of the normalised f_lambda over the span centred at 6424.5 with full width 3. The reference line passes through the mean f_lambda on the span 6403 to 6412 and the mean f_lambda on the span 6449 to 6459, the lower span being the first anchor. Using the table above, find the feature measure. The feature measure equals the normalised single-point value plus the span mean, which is 1.83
